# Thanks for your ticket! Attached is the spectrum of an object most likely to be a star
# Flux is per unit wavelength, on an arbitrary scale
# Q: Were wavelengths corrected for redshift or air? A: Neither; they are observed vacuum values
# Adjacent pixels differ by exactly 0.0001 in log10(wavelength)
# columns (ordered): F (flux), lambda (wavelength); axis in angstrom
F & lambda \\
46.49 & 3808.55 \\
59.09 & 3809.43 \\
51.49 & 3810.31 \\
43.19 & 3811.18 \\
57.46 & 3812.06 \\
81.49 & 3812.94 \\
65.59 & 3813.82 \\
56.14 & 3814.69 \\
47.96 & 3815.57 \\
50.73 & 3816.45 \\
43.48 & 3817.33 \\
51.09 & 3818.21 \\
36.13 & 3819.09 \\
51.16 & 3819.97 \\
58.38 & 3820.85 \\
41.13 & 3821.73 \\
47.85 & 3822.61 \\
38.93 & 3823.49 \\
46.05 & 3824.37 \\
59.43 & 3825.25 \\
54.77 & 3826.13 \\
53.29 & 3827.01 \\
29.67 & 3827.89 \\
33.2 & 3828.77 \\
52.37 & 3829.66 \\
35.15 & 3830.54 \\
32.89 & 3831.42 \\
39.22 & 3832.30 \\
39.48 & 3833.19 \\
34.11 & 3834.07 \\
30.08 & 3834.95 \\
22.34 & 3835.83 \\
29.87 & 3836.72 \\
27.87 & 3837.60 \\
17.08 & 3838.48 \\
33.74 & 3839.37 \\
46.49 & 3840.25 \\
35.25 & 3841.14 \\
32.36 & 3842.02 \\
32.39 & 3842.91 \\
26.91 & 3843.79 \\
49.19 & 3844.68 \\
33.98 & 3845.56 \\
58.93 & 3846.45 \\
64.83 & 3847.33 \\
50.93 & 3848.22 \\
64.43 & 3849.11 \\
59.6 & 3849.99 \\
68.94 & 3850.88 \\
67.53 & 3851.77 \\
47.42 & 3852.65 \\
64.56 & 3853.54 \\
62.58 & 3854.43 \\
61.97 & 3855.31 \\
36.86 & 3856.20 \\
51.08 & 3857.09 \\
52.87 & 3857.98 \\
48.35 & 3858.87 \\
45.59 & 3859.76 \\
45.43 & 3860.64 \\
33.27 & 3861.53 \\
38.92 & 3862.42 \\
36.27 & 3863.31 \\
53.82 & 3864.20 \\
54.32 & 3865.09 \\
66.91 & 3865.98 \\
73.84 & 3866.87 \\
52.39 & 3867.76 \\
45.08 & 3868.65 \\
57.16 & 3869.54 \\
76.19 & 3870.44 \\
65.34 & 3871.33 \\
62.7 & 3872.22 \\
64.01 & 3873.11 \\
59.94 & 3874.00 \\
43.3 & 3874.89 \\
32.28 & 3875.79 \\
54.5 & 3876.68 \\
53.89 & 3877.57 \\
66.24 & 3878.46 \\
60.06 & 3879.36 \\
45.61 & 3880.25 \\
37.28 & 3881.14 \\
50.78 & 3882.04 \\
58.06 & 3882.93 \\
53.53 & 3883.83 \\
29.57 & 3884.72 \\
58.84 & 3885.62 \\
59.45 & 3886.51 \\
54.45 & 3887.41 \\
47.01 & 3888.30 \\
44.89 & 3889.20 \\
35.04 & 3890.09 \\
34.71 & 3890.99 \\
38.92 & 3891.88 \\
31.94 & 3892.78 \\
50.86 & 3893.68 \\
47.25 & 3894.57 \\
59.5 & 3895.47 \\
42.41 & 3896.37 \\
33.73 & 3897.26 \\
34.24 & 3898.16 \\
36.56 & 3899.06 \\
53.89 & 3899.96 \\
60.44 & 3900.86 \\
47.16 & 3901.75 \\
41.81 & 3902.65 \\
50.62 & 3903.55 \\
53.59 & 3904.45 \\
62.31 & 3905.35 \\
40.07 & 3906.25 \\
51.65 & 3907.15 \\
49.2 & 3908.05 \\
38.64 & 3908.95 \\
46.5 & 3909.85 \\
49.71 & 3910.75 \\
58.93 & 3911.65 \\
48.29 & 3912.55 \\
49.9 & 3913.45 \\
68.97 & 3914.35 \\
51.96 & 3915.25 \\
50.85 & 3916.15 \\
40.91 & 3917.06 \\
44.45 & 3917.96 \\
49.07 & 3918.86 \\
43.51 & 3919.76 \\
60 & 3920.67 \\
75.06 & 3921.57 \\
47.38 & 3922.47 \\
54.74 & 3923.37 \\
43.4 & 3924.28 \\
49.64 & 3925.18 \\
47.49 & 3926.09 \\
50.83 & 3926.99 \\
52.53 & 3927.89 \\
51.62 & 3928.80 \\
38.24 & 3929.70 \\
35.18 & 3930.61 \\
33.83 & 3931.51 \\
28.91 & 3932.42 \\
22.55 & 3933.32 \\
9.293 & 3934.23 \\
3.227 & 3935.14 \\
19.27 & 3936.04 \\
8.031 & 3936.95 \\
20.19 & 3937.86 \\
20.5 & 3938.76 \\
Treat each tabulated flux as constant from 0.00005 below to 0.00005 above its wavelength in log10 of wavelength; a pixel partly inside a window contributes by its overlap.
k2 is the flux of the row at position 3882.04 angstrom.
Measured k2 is 50.78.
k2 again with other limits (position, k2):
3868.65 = 45.08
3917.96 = 44.45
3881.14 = 37.28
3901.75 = 47.16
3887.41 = 54.45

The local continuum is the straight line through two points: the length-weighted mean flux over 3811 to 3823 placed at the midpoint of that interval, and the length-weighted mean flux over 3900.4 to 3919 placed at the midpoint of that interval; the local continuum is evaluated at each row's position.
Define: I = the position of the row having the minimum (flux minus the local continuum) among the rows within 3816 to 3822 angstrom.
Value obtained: 3819.09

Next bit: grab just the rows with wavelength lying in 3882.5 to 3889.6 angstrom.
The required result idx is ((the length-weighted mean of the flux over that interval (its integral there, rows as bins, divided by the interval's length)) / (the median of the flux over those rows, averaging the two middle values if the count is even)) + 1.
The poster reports 1.94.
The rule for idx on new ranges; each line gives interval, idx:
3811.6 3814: 2.04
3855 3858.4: 1.96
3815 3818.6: 1.98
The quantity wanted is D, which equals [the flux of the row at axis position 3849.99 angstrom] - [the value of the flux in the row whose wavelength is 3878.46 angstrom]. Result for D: -7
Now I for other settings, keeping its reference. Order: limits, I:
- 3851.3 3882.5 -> 3875.79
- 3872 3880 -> 3875.79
